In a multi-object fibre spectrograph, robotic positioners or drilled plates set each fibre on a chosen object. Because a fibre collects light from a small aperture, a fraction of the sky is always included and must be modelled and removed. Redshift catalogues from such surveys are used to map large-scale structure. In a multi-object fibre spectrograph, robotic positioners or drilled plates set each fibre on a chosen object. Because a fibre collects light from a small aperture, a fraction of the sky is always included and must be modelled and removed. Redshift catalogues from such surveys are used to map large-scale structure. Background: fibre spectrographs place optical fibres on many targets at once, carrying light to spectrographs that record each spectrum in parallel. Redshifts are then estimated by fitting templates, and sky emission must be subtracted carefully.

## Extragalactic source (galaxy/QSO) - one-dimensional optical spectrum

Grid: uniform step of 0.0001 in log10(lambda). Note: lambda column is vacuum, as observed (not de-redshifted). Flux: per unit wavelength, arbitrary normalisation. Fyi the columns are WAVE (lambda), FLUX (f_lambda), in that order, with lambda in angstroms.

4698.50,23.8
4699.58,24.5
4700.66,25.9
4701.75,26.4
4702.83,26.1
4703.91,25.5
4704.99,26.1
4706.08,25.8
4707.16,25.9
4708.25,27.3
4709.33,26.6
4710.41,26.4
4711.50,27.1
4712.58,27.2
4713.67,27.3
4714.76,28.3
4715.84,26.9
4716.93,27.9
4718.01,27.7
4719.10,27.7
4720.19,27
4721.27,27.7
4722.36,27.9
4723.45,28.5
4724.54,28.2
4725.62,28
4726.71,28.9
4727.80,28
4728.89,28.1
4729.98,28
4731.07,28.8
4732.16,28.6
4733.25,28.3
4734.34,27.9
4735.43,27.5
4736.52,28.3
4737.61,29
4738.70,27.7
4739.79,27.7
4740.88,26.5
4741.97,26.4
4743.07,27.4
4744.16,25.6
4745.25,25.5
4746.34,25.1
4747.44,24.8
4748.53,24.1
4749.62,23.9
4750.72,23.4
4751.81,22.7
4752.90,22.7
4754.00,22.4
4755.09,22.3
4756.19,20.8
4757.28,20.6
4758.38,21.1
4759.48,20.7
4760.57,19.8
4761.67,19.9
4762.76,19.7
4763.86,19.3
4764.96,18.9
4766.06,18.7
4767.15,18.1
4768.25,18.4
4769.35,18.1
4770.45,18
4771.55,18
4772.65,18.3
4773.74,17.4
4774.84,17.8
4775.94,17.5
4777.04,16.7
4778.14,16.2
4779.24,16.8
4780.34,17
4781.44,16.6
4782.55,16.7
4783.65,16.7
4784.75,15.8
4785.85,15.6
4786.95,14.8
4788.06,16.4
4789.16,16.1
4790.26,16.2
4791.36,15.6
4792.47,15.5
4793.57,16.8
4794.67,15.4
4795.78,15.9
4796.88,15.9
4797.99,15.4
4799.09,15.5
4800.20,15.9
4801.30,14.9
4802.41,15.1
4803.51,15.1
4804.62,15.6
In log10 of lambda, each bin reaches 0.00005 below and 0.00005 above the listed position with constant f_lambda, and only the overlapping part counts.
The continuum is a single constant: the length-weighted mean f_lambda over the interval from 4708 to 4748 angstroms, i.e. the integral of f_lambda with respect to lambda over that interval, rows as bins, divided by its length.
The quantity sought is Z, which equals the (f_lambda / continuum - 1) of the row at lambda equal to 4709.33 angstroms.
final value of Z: -0.03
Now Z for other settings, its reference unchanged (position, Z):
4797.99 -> -0.44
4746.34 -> -0.09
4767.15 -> -0.34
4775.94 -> -0.36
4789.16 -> -0.41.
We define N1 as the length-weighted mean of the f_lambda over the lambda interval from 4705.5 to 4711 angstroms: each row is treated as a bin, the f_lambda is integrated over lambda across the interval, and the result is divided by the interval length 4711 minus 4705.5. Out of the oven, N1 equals 26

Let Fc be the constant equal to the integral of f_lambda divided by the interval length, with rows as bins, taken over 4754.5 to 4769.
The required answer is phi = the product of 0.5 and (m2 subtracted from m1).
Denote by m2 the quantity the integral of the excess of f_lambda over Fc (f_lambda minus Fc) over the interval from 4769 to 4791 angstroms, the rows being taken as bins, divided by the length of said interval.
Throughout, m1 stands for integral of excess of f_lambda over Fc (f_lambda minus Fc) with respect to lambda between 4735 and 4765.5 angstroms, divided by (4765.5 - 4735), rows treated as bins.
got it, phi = 3.4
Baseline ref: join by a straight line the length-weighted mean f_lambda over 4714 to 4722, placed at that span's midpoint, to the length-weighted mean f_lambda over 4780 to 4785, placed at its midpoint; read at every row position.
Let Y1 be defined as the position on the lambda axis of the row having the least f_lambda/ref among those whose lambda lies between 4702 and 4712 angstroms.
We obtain 4703.91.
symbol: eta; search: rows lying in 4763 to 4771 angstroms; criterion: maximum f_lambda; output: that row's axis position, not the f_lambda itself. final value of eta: 4763.86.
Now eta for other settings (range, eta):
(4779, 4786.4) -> 4780.34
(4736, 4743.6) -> 4737.61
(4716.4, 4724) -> 4723.45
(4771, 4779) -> 4772.65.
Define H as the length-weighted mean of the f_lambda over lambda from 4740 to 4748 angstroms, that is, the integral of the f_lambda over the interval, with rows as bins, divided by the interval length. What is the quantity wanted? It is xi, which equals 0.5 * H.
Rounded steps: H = 26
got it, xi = 13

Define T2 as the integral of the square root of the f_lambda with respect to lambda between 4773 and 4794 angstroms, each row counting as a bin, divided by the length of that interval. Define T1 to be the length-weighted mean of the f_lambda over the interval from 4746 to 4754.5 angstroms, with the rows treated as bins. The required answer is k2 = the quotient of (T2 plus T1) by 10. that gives 2.8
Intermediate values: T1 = 23.6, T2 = 4.1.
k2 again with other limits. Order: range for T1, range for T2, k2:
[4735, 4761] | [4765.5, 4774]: 2.9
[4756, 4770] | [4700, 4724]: 2.5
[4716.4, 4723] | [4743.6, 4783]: 3.2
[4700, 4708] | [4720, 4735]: 3.1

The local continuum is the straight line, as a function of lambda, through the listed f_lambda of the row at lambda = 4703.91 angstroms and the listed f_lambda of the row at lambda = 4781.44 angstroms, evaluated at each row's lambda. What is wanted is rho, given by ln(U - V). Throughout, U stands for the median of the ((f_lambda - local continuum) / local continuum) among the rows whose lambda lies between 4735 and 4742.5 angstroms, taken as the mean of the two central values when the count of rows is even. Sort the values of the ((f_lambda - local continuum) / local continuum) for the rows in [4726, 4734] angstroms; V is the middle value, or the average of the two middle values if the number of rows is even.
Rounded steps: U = 0.29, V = 0.26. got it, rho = -3.7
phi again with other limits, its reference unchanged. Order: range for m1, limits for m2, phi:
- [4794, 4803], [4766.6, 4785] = -0.9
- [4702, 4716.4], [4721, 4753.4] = -0.1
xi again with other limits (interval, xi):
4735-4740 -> 14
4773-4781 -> 9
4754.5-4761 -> 10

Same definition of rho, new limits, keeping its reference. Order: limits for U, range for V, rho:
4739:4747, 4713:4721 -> -2.4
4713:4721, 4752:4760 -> -2.8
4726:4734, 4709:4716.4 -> -1.9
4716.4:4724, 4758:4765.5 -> -2.2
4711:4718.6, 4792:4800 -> -2.9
